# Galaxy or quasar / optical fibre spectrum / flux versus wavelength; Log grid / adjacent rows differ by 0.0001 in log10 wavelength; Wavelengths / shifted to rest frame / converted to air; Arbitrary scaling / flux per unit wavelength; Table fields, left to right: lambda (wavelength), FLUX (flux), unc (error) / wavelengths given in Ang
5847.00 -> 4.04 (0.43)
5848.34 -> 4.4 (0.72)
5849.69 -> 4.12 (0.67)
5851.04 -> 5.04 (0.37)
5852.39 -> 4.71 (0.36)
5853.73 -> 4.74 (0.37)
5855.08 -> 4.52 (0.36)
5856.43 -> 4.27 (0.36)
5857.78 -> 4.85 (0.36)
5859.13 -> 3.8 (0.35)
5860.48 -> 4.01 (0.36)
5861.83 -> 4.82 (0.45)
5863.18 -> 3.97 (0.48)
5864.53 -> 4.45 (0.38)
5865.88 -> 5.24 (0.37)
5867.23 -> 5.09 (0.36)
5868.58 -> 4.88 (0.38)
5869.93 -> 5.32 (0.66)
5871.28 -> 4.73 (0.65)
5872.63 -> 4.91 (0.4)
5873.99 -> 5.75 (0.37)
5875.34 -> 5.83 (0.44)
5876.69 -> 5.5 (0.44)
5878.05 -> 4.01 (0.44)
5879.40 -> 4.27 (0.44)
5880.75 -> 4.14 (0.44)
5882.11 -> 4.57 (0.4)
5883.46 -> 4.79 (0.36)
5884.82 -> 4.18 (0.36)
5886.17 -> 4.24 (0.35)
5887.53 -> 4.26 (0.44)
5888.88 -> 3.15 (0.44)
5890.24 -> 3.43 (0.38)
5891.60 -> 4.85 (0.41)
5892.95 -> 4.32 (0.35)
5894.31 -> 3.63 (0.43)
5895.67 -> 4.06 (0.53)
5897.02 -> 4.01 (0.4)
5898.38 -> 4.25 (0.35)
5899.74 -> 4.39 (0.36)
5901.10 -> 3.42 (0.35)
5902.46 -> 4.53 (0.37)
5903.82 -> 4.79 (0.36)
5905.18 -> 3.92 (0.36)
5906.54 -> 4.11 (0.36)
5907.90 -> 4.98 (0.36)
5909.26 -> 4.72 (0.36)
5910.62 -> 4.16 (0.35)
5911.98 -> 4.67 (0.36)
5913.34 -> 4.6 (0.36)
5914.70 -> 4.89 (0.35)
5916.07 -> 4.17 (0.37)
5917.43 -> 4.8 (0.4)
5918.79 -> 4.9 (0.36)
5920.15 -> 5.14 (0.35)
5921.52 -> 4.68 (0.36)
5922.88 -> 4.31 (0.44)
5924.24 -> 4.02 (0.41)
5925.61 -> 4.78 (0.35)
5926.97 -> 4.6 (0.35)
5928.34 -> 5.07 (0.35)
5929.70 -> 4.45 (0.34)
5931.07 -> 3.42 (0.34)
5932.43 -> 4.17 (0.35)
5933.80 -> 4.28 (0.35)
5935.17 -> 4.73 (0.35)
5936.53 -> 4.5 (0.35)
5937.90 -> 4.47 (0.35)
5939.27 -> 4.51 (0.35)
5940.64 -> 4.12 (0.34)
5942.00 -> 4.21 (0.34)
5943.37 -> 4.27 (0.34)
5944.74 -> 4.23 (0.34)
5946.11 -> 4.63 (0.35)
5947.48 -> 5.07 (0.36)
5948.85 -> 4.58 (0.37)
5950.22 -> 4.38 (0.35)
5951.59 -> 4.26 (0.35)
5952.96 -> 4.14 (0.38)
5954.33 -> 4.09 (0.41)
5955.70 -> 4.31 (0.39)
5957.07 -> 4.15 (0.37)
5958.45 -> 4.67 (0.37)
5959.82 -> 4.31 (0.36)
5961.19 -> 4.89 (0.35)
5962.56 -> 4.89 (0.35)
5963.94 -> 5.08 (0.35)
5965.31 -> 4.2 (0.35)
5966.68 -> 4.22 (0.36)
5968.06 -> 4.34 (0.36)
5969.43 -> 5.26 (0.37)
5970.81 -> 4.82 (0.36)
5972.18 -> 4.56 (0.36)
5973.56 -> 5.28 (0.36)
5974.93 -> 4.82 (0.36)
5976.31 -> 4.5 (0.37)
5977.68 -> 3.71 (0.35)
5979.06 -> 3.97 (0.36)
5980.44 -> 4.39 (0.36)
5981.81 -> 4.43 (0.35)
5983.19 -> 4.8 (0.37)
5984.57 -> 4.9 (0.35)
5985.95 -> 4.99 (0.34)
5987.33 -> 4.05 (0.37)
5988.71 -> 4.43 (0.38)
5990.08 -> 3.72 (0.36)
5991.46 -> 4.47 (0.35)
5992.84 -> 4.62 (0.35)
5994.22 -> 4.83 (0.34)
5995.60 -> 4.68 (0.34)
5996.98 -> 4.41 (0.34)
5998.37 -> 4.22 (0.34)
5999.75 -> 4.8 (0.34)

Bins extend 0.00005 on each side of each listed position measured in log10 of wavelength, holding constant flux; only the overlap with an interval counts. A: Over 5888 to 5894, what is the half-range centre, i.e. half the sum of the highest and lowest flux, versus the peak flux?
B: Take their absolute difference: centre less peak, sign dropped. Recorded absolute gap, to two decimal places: 0.85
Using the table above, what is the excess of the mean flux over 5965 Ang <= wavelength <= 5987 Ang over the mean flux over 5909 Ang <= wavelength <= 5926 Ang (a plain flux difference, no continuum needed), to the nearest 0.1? 0.0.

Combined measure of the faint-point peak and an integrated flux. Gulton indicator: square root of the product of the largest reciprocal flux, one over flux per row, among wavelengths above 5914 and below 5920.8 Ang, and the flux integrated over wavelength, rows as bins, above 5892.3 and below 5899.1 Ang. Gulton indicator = 2.57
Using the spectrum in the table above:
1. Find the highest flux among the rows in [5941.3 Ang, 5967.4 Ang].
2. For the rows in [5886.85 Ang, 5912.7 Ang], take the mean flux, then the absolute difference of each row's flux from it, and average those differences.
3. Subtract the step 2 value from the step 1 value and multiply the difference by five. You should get 23.4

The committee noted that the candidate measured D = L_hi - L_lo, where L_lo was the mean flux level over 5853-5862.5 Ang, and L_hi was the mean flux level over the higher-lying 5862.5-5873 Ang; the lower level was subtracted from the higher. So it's 0.39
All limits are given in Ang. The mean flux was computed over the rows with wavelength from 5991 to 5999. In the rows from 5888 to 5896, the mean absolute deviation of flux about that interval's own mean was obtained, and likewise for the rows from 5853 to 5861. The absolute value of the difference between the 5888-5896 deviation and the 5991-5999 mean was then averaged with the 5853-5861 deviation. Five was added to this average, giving 7.19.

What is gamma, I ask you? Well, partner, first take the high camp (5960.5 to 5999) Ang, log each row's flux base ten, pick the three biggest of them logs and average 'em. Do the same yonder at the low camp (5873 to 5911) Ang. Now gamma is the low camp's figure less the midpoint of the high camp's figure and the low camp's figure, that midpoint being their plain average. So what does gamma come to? 0.019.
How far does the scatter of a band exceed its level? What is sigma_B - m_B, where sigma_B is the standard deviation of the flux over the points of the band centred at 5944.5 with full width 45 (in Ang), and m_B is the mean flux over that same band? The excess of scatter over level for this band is -4.08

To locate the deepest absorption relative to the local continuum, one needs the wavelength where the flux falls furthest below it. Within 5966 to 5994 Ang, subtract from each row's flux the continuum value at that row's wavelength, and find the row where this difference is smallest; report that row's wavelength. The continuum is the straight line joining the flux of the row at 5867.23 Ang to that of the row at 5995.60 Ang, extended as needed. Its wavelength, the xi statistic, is 5977.68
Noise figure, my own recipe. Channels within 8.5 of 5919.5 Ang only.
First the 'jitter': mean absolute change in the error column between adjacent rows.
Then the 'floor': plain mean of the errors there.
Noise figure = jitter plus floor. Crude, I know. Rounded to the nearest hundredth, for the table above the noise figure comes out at 0.40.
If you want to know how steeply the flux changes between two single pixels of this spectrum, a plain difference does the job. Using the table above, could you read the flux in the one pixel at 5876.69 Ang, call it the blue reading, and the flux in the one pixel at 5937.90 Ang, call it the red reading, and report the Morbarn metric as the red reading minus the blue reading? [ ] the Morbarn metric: -1.0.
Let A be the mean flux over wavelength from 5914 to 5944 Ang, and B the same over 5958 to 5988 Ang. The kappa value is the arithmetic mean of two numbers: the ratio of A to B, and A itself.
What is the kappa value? 2.73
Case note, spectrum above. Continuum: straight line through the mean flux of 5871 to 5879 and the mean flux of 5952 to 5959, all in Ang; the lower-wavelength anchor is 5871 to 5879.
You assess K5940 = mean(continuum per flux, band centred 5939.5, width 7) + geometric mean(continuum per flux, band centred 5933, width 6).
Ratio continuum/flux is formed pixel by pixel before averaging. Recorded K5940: 2.11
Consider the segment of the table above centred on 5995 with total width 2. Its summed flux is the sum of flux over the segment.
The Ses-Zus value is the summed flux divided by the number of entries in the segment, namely 4.75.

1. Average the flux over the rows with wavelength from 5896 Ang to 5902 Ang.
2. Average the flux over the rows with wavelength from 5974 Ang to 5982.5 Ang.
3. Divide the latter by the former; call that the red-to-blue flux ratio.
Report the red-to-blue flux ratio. 1.07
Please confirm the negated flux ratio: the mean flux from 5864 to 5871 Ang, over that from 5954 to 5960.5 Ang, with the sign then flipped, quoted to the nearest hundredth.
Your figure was -1.16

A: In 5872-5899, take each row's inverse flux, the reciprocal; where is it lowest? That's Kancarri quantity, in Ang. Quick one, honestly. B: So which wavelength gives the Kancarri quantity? 5875.34 Ang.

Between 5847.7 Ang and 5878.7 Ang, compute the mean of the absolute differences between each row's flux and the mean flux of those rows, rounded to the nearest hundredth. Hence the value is 0.45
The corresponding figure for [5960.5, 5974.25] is 0.34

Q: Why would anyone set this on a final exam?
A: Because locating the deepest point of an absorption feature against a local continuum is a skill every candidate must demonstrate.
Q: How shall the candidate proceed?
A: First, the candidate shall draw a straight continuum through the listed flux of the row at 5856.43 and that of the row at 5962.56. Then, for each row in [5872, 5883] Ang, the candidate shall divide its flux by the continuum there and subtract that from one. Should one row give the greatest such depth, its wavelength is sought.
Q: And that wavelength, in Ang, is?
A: 5878.05 Ang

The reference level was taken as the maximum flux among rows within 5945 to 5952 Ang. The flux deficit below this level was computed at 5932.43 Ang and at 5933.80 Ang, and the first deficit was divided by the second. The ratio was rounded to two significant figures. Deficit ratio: 1.1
